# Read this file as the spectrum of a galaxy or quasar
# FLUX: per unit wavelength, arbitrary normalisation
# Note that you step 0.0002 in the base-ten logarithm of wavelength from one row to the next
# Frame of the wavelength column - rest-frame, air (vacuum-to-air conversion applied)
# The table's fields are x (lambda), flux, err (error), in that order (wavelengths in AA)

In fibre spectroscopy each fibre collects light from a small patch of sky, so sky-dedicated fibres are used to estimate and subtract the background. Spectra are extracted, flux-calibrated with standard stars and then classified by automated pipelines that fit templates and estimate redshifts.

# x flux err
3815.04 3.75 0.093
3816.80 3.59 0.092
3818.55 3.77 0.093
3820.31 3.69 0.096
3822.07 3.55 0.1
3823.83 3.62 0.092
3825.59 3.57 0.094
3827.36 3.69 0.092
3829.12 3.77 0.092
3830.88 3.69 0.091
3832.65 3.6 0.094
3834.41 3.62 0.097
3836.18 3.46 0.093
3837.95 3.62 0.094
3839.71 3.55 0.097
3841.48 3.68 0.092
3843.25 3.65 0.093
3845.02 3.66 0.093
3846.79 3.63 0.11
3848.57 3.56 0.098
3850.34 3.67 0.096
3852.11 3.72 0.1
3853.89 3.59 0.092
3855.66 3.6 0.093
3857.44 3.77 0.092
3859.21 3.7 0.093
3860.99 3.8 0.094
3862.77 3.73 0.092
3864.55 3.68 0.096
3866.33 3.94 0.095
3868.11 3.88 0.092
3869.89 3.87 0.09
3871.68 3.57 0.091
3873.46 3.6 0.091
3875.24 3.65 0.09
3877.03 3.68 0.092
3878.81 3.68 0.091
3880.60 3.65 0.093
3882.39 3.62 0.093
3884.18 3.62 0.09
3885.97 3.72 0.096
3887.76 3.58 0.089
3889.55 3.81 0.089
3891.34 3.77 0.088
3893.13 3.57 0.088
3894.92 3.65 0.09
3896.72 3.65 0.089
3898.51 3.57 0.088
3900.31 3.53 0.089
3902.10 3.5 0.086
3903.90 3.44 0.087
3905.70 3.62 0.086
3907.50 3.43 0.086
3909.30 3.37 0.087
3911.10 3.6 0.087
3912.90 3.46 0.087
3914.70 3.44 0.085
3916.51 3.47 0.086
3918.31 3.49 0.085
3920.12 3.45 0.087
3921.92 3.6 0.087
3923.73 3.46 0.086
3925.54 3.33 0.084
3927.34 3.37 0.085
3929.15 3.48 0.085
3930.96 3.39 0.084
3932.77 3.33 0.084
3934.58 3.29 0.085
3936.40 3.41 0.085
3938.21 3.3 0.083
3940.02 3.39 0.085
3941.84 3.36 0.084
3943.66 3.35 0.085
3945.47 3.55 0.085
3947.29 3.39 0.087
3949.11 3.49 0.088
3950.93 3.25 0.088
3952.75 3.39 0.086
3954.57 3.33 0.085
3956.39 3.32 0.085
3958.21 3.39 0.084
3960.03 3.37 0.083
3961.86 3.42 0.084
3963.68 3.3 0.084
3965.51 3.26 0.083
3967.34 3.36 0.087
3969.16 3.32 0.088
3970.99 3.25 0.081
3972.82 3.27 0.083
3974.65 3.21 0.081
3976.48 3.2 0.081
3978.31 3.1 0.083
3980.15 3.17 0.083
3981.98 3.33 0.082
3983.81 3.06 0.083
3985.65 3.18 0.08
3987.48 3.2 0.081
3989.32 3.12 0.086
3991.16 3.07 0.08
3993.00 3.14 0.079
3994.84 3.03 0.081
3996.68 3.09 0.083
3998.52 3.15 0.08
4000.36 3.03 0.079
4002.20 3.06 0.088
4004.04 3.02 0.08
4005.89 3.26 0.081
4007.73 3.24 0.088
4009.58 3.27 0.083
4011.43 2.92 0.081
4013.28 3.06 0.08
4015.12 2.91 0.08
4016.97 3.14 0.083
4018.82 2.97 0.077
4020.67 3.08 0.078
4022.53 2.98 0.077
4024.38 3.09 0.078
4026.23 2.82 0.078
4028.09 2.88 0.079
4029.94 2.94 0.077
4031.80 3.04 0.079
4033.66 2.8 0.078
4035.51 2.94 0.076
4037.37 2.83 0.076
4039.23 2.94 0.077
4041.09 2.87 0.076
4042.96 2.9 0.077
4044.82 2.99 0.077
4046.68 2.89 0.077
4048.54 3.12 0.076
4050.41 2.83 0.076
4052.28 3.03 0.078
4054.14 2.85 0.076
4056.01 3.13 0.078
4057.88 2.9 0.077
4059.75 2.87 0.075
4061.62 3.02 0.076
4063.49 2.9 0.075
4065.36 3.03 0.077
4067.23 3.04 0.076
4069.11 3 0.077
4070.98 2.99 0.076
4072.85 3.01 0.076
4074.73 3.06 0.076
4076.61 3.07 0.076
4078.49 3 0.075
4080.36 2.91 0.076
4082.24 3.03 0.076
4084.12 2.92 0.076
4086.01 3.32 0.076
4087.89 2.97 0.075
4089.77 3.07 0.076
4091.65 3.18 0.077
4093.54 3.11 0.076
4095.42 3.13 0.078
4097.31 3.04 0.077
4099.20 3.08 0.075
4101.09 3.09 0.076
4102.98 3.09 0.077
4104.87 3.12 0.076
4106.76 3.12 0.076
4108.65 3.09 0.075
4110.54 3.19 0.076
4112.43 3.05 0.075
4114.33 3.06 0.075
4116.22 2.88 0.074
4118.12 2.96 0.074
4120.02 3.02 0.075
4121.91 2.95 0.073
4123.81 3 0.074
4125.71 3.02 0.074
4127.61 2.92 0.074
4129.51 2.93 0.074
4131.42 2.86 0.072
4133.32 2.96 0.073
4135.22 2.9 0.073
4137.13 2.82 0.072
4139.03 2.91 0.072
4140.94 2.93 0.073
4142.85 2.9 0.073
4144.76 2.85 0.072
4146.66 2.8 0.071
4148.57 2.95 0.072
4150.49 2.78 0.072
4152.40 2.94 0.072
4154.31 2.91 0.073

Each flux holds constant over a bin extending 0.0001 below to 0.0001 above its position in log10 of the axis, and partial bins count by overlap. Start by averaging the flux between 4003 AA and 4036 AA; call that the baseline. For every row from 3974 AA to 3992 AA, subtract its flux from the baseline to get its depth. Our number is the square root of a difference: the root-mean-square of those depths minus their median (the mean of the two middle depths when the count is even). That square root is 0.6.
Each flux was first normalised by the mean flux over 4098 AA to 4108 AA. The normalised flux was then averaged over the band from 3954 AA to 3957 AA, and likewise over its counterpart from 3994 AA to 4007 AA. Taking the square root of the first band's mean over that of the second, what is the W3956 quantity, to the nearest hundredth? 1.04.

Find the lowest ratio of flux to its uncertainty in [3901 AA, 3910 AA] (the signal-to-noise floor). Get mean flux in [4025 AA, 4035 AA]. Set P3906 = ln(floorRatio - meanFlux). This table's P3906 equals 3.58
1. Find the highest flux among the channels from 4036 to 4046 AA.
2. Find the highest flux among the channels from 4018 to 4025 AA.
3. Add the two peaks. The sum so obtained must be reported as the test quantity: 6.1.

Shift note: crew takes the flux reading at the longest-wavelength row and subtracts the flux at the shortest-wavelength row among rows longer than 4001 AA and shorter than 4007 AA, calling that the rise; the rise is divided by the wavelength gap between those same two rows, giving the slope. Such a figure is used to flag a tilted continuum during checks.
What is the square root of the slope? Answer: 0.23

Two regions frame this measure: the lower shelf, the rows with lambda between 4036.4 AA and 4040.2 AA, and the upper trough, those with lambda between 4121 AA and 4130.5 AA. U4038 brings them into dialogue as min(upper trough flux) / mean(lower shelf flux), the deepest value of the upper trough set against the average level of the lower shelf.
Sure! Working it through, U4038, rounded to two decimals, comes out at 1.01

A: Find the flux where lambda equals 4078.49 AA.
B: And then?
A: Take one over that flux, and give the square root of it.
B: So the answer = 0.577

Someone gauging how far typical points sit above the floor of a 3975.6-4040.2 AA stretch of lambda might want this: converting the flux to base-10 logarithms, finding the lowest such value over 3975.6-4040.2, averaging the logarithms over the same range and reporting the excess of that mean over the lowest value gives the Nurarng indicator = 0.038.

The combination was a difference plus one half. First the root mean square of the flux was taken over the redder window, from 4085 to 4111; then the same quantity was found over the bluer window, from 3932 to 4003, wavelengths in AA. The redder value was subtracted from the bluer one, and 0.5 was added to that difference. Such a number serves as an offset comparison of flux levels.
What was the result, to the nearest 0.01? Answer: 0.65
